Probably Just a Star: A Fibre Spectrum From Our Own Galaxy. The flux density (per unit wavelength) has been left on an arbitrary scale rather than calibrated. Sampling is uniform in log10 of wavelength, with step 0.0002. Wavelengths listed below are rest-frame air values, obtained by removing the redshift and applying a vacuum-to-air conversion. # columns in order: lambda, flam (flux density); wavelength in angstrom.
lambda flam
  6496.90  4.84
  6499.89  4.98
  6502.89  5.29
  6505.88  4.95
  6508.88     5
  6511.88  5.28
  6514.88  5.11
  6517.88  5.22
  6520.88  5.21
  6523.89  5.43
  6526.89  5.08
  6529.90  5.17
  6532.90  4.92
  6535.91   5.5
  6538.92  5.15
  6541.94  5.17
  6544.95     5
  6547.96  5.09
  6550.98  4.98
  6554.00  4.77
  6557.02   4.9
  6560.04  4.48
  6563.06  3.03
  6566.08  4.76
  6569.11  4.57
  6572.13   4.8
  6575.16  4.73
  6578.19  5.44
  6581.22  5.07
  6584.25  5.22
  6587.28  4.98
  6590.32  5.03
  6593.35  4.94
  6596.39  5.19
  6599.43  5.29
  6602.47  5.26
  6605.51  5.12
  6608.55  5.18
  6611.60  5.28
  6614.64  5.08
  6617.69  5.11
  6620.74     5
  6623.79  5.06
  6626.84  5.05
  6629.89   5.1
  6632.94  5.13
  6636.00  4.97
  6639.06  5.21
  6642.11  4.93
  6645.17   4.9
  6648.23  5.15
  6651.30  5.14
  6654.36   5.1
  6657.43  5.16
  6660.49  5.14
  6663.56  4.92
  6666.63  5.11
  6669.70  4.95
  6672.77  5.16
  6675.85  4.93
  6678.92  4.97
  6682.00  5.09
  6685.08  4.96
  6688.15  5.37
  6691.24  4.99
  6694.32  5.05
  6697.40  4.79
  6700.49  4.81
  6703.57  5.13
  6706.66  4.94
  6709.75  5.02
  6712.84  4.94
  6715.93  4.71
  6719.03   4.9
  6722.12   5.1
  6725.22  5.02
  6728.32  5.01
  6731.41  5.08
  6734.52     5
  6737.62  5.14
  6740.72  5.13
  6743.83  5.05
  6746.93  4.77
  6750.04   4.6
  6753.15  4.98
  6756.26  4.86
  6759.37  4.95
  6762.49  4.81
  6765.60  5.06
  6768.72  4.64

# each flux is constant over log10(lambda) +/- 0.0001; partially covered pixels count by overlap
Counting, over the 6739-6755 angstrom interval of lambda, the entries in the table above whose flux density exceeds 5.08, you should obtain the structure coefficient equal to 1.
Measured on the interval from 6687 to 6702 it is 1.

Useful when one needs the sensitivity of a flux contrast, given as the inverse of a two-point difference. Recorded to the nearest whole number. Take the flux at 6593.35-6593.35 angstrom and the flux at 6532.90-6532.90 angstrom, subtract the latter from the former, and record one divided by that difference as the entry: 50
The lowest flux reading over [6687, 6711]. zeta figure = 4.79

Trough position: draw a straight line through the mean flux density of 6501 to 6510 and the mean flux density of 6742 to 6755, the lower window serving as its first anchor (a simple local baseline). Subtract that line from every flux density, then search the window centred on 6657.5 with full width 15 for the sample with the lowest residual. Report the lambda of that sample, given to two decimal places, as 6663.56 angstrom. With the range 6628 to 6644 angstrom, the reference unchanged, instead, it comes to 6642.11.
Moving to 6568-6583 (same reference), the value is 6569.11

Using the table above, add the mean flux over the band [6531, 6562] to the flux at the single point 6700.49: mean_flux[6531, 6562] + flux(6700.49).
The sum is 9.8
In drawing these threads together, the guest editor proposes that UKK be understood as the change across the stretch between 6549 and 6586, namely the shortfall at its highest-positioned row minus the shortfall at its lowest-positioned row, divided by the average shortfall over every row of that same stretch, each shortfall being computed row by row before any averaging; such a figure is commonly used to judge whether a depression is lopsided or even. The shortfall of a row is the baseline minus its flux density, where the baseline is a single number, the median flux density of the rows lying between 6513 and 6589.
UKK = -0.7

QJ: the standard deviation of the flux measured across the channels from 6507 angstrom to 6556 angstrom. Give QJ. 0.18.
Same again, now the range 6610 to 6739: 0.13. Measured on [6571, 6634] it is 0.16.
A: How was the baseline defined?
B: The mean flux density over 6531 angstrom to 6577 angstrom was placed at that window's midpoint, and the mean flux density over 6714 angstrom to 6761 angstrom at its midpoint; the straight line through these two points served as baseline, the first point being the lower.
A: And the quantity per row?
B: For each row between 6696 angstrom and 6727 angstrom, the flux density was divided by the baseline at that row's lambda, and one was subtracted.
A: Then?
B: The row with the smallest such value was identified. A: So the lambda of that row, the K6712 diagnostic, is 6715.93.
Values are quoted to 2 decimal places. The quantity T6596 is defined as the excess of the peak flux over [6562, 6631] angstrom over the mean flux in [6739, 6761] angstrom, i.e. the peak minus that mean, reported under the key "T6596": 0.53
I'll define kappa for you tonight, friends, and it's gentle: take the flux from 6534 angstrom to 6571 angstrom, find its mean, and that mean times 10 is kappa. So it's 47.8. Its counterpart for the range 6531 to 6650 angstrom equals 49.9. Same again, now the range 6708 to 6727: 49.5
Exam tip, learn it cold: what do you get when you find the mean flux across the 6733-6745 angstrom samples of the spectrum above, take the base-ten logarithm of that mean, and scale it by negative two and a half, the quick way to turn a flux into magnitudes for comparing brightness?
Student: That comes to -1.765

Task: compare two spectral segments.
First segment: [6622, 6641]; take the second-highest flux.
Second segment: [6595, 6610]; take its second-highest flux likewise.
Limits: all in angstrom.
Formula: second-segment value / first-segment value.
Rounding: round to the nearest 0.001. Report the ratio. 1.025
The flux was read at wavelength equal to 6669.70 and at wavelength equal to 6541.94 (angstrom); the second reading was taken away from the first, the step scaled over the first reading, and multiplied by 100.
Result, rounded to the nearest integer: -4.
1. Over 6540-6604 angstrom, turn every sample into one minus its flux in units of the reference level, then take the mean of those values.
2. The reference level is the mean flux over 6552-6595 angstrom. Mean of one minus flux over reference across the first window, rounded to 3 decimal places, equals -0.026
